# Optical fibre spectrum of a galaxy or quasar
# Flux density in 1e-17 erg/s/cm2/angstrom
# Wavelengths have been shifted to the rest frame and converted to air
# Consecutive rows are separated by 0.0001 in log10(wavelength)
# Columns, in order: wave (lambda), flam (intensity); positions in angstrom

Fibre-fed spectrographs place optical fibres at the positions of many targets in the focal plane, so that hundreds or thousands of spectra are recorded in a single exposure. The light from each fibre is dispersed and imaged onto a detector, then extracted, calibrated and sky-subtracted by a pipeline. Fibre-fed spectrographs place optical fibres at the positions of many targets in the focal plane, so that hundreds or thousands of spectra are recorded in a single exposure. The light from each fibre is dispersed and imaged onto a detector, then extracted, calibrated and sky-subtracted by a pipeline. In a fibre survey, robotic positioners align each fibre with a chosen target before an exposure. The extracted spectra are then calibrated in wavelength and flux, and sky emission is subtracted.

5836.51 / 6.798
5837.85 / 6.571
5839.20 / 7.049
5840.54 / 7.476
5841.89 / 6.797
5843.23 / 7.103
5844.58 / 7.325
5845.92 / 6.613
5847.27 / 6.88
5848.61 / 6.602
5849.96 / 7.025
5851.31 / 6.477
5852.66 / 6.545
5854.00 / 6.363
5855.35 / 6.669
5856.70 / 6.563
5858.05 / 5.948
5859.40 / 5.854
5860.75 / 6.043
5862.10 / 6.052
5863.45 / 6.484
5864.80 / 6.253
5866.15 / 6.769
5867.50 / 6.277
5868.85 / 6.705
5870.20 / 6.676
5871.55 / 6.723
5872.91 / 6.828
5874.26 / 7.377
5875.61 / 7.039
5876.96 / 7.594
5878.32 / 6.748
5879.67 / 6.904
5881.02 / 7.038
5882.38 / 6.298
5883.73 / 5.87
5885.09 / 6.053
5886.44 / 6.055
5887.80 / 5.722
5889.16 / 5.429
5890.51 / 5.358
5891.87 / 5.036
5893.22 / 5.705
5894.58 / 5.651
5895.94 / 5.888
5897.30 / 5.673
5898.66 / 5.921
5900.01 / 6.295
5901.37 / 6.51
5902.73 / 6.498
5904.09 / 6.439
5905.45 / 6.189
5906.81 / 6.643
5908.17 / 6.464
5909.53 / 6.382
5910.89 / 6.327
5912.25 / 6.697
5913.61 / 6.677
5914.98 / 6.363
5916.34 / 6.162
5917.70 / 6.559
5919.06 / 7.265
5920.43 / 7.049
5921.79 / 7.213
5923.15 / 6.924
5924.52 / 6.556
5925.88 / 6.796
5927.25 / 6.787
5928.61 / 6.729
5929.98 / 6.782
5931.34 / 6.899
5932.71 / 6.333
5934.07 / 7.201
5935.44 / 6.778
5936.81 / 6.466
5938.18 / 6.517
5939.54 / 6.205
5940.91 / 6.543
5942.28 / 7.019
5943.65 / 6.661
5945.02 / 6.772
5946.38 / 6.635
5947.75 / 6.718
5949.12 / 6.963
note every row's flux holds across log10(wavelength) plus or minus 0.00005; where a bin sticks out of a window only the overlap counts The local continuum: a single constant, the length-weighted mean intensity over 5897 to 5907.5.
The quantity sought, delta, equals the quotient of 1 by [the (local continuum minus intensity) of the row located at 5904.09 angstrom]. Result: -7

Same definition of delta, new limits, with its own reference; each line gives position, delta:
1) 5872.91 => -2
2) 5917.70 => -4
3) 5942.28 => -1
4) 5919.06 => -1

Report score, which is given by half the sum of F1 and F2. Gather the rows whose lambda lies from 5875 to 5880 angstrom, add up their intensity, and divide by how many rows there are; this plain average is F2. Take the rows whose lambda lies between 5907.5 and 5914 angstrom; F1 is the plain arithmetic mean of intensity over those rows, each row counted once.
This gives 6.8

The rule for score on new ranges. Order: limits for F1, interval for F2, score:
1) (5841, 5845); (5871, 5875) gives 7.0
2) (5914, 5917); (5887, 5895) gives 5.9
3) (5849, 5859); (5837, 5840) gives 6.7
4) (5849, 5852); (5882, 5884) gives 6.4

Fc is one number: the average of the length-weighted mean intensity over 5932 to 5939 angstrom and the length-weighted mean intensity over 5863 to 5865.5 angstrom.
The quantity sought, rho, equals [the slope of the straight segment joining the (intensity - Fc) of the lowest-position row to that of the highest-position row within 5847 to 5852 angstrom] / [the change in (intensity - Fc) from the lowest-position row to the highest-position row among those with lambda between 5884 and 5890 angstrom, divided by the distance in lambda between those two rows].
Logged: 0.7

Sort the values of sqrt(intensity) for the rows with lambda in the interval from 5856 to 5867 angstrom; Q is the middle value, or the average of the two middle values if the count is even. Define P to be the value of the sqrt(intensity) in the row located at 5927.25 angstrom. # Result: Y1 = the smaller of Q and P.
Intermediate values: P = 2.61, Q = 2.48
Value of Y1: 2.48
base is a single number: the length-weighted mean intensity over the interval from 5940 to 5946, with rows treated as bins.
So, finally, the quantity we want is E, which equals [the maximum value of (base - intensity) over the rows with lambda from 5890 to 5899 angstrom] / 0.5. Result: 3.4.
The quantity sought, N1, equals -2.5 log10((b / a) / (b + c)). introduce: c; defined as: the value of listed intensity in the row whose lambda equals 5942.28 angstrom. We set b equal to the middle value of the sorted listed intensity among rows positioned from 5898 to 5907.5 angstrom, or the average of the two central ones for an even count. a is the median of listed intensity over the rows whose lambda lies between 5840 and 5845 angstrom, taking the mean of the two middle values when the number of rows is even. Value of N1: 2.95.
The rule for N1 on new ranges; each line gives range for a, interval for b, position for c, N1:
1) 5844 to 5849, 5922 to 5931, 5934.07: 2.86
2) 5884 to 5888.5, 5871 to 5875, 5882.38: 2.66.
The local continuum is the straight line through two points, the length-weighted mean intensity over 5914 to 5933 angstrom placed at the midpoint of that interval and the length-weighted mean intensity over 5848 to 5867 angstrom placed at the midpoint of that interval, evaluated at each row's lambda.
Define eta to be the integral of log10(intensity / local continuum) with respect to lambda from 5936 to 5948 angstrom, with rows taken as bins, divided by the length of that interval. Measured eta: -0.015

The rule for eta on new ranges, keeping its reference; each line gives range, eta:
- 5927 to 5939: -0.006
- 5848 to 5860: 0.004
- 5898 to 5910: -0.019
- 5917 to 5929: 0.008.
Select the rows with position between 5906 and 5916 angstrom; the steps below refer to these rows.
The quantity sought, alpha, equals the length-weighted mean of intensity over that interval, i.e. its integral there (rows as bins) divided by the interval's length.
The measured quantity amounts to 6.5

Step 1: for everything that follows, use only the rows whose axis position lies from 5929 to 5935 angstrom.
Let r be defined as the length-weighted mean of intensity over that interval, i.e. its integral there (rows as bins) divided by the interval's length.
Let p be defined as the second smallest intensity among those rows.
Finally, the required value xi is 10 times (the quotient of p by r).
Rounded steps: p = 6.782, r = 6.80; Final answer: 9.98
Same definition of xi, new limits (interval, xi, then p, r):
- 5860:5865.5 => 9.75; 6.052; 6.21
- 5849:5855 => 9.81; 6.477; 6.60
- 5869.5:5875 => 9.74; 6.723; 6.90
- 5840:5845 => 9.93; 7.103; 7.15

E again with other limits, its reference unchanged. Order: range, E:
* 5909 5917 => 1.1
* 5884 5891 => 2.7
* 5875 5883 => 0.9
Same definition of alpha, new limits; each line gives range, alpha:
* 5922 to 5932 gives 6.8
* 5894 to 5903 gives 6.0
